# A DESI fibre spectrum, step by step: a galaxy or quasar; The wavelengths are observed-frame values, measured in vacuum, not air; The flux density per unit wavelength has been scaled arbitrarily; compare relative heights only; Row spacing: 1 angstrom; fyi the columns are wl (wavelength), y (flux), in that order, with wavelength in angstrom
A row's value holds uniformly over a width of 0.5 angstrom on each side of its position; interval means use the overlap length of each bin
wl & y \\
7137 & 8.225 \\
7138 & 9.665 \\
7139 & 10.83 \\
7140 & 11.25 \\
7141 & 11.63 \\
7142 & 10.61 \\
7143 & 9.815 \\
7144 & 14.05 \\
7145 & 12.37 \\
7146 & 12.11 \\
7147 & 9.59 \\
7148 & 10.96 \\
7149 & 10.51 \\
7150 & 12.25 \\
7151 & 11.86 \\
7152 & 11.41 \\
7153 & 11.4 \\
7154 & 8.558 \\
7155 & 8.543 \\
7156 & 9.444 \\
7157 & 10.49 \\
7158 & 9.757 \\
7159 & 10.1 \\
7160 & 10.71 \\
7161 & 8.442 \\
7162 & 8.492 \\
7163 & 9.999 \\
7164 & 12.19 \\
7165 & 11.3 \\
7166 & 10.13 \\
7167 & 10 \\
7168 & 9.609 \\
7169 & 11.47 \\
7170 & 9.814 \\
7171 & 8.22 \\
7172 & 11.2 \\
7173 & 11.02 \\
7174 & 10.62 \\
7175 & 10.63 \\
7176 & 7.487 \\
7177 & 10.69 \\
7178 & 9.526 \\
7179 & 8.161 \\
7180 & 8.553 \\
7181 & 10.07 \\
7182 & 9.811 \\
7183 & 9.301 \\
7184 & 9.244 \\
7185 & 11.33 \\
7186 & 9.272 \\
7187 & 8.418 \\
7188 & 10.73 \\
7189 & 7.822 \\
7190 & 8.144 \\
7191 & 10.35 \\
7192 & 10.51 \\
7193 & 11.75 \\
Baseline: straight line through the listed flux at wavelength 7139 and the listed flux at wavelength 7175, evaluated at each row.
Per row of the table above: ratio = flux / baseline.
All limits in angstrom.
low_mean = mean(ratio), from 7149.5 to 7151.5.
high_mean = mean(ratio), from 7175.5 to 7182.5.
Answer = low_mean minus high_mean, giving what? 0.25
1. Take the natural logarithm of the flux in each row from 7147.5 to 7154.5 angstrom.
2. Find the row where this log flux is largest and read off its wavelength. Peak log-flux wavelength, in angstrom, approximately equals 7150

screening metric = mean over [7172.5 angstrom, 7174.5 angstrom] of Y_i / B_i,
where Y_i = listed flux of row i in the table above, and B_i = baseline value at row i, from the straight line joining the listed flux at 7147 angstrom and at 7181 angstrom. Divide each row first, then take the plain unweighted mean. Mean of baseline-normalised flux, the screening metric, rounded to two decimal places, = 1.09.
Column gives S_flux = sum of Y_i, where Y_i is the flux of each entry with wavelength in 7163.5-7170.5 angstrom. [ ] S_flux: 75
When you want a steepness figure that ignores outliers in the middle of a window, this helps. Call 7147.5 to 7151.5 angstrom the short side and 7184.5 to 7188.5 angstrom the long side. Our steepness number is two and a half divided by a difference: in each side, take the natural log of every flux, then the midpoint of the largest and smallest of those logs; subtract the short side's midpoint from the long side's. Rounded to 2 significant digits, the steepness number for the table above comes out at -17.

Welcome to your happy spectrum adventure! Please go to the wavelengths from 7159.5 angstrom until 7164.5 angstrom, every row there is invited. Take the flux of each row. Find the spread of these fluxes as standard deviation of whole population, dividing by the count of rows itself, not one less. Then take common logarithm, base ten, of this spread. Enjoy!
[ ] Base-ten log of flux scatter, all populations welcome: 0.15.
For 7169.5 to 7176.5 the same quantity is 0.13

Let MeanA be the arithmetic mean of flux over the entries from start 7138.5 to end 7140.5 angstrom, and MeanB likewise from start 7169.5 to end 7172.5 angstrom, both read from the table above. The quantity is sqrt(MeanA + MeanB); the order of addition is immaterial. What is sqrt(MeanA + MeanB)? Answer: 4.56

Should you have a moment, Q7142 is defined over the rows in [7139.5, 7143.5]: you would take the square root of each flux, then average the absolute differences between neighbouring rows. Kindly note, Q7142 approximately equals 0.11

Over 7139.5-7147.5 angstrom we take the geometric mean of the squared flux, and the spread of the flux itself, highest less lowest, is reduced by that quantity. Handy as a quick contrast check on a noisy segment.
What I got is -124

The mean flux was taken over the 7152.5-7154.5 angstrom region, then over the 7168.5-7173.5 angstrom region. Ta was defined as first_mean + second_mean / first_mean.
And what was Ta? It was 11.0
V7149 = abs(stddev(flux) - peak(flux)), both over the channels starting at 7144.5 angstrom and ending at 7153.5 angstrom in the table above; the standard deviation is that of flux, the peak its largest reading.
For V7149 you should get 11.5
